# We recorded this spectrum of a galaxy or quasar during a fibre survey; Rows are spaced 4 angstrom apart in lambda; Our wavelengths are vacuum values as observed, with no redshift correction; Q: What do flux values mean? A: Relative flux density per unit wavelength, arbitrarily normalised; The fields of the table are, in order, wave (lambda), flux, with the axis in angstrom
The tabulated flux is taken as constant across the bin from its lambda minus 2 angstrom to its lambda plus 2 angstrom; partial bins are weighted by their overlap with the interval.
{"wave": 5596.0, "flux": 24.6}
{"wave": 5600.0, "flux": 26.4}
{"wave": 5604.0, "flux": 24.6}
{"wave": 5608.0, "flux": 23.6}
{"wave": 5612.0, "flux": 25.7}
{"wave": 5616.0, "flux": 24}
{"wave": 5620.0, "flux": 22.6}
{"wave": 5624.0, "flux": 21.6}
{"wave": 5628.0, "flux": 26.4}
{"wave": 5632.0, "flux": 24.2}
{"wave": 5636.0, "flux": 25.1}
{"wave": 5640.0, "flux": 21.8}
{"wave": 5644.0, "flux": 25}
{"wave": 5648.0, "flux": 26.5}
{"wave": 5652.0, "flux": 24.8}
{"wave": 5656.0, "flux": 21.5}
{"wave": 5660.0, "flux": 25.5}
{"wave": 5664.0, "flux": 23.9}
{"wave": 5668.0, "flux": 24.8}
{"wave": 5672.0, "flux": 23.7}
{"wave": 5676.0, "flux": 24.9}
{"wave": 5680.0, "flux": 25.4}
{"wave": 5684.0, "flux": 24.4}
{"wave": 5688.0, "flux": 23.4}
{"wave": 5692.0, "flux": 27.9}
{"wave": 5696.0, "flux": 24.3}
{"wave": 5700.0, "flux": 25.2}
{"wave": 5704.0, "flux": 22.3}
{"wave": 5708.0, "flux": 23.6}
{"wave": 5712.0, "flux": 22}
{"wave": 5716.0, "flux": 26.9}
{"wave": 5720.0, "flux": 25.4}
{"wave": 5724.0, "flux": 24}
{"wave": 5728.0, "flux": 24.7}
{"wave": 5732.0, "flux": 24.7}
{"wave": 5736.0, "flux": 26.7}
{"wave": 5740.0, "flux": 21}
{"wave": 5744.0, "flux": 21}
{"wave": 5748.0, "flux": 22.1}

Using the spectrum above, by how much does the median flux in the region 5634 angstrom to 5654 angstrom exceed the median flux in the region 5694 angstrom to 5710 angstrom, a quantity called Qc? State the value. 1.05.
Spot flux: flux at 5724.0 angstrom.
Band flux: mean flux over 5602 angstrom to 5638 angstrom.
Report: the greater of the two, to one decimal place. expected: 24.2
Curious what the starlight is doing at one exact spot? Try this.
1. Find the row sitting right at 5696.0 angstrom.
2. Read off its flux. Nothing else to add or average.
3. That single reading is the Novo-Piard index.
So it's 24.3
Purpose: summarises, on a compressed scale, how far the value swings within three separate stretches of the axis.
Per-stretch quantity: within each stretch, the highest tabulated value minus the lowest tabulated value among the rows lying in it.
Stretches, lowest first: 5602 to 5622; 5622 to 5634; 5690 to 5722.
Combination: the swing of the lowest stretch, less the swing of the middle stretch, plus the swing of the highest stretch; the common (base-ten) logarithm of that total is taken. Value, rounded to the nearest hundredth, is 0.62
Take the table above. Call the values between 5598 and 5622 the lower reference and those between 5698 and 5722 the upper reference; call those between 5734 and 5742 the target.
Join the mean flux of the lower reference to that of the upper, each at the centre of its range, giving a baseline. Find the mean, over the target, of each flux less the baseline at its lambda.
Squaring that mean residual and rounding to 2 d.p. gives 0.10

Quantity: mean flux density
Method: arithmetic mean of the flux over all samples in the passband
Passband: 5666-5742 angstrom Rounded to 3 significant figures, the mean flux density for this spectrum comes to 24.5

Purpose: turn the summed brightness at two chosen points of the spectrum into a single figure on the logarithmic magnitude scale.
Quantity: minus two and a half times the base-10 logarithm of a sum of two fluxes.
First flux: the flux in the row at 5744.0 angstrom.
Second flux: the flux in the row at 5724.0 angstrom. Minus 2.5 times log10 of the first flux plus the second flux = -4.13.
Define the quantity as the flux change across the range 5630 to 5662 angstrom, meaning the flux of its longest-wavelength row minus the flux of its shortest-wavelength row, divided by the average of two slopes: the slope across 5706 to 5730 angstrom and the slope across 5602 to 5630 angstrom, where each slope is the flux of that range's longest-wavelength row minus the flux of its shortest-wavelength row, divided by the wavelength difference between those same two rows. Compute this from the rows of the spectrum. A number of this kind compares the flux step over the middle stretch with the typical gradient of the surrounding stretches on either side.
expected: 20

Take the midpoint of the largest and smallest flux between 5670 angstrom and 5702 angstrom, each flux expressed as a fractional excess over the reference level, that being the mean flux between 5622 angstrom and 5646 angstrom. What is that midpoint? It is 0.068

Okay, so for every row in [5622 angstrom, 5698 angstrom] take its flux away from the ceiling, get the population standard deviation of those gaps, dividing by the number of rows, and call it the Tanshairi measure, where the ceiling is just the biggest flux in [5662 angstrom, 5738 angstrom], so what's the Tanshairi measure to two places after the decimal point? 1.61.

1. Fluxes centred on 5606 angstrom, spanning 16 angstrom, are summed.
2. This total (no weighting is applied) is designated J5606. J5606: 100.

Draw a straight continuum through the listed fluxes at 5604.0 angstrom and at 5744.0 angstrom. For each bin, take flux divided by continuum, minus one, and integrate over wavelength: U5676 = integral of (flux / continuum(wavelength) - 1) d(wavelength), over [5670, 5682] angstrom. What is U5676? 1.0 angstrom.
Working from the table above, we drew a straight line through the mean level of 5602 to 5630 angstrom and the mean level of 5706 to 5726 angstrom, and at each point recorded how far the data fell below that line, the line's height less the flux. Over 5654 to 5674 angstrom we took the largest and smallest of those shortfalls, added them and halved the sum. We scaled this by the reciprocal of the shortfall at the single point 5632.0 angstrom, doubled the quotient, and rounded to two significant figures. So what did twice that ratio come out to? -18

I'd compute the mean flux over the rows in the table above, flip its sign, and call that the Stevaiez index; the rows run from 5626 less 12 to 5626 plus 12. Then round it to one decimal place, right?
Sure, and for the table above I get -24.0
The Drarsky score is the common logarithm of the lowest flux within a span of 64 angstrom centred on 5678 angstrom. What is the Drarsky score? 1.33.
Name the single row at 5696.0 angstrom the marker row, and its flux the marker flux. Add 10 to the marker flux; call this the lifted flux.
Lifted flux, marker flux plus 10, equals 34.3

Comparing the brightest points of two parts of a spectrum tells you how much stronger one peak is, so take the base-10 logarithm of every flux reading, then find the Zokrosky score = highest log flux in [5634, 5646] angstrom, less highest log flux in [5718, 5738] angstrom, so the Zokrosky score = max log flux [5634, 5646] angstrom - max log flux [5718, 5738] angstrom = -0.027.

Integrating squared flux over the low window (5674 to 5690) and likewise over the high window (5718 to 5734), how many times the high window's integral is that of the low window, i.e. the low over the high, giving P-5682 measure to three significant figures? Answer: 0.986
